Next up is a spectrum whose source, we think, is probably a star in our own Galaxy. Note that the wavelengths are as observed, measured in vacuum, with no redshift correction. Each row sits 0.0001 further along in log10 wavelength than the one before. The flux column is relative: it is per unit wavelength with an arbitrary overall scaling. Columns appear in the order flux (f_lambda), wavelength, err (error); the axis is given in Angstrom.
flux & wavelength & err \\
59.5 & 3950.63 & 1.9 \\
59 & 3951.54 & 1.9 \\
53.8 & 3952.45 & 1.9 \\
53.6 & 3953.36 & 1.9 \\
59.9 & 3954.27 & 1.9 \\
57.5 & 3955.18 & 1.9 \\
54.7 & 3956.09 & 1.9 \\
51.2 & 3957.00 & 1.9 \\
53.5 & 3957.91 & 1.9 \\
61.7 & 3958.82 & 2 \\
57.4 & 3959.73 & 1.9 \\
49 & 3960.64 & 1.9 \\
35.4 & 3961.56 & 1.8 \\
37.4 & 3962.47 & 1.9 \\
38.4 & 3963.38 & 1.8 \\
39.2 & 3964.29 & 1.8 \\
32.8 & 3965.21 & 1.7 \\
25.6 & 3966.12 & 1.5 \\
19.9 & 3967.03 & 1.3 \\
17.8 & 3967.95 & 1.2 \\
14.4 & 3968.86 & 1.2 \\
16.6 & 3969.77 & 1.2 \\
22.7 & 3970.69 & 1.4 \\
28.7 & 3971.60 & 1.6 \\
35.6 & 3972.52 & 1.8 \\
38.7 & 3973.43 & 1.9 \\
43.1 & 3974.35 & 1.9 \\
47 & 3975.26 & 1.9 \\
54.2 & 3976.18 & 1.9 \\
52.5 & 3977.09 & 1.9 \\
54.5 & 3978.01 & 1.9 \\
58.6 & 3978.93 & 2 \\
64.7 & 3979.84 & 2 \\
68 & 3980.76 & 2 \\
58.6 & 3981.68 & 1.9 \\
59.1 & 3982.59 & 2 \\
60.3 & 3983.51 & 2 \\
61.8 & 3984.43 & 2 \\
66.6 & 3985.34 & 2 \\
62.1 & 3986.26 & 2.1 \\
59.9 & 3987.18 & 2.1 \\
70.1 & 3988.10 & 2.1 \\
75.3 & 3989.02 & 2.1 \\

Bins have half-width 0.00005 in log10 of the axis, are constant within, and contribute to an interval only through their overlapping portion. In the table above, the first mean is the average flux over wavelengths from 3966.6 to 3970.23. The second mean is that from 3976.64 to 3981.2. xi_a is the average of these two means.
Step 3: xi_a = 38.4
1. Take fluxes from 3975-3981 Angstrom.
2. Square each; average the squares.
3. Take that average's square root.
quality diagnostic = 57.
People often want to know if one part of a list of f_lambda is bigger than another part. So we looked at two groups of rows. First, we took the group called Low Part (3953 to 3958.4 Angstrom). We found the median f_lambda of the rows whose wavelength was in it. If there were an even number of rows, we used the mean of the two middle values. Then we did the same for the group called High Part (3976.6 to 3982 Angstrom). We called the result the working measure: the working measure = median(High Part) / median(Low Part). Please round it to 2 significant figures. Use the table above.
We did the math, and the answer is 1.1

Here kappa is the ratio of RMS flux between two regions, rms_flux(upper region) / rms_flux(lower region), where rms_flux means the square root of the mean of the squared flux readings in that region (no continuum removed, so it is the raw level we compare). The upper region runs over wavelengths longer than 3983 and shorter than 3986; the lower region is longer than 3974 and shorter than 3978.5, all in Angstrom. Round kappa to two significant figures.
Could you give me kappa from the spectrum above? 1.2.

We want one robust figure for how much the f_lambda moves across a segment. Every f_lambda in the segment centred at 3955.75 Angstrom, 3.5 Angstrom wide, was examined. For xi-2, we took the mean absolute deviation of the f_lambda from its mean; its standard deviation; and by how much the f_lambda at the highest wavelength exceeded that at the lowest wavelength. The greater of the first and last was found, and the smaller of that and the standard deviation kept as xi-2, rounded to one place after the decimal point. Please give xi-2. 2.9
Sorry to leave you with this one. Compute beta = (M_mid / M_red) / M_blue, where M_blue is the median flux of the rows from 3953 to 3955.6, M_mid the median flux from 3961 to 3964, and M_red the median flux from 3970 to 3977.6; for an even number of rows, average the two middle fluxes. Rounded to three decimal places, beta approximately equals 0.016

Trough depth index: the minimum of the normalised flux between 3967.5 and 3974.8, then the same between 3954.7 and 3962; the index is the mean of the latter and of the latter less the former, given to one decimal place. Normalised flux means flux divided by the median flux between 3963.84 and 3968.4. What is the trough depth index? 1.1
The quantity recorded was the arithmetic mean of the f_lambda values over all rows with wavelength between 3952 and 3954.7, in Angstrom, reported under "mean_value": 56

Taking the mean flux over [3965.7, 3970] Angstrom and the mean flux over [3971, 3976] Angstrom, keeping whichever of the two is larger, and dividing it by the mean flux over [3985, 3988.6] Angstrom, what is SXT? 0.60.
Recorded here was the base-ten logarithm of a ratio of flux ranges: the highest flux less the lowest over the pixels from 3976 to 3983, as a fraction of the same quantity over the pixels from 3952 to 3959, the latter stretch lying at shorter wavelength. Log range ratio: 0.17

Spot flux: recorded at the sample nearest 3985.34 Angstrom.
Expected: 66.6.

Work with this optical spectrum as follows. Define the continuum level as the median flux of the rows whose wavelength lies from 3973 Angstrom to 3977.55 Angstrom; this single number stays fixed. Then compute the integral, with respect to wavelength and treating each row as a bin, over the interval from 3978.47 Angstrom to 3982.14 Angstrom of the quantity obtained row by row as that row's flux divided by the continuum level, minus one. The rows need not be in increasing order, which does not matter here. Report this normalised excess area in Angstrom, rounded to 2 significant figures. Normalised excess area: 1.2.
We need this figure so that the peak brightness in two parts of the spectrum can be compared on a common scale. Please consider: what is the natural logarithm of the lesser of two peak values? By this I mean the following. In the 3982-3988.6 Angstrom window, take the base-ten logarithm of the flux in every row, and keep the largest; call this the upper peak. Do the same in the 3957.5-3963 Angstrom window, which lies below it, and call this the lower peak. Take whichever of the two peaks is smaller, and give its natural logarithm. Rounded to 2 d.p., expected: 0.58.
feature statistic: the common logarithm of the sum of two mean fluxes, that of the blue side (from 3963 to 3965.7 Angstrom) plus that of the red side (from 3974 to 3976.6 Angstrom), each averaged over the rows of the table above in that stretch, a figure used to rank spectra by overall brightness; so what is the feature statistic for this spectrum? 1.93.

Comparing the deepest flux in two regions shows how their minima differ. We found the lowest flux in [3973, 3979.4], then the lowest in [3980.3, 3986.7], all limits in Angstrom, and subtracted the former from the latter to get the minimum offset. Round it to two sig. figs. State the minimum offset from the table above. 20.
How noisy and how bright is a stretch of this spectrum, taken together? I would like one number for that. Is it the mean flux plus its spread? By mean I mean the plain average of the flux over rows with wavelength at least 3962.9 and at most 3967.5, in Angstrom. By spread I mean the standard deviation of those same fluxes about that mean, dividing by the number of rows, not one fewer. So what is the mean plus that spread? 39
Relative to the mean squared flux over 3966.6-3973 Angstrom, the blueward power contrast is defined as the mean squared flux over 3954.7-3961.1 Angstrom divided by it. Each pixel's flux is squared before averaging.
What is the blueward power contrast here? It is 5.6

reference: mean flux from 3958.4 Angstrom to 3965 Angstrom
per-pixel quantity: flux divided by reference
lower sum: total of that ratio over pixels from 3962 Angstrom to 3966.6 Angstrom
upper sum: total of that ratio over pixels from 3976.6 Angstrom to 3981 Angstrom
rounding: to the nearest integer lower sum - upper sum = -3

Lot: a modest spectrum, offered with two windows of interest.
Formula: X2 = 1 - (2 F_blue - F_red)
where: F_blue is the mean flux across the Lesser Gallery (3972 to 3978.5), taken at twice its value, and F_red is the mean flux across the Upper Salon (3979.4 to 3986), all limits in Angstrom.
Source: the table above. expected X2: -29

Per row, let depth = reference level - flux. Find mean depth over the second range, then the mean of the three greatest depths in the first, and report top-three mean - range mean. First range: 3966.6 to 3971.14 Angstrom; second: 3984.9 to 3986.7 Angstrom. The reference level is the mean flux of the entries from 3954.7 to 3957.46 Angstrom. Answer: 48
